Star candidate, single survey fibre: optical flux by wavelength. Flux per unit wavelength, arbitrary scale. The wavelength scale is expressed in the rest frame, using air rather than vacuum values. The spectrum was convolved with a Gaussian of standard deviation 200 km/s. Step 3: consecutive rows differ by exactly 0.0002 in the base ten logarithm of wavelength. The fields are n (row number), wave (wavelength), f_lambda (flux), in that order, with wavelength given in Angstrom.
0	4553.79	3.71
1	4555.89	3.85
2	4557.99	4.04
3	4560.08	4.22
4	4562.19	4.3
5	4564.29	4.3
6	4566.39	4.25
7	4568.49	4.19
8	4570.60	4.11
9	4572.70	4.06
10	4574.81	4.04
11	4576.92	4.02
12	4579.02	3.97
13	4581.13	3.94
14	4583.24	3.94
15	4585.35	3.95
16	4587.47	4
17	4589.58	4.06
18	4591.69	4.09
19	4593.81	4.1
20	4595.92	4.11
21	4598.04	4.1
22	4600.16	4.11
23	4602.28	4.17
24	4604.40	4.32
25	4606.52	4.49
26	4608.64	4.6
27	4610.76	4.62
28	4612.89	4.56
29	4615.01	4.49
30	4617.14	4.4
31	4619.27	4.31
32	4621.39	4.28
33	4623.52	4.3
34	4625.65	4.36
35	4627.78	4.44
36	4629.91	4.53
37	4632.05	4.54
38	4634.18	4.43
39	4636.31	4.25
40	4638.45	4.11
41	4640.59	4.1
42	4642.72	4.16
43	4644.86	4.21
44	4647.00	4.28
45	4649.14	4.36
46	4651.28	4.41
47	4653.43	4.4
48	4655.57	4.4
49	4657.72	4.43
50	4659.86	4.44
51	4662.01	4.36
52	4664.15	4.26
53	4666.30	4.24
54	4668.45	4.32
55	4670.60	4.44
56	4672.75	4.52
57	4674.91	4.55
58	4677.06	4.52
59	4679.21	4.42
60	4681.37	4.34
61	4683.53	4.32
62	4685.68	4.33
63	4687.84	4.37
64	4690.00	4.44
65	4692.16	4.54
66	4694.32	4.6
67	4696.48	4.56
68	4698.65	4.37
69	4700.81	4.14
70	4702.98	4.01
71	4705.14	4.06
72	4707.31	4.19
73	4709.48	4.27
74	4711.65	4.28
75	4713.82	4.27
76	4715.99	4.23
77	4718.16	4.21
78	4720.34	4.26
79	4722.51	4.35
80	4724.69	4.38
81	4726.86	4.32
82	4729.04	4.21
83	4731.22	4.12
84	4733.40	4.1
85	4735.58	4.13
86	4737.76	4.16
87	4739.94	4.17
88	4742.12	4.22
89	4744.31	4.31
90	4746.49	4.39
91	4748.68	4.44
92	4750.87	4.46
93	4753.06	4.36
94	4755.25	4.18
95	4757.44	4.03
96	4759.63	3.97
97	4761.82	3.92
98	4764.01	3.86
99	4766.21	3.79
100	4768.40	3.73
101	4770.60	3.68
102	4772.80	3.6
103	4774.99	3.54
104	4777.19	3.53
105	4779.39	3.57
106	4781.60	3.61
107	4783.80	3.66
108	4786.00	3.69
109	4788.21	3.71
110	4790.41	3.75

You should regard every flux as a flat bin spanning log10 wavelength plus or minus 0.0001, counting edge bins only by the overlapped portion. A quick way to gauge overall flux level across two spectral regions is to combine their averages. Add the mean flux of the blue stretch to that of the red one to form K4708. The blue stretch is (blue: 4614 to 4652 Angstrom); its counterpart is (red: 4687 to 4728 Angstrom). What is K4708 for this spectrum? 8.64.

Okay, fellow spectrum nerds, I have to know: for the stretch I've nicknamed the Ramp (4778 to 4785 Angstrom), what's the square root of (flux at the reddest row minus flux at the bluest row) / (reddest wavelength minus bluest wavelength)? 0.14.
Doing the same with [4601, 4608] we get 0.27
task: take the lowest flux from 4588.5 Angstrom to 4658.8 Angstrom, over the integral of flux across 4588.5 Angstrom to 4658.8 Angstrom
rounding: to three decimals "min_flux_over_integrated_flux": 0.013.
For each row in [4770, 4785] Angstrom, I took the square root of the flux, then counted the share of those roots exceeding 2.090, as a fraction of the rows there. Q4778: 0.0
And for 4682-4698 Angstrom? 0.7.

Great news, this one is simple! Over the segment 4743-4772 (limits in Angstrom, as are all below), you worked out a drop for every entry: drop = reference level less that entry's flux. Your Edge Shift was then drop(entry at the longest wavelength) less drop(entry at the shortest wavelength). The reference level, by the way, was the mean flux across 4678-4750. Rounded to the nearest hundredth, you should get 0.63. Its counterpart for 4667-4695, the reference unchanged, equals -0.28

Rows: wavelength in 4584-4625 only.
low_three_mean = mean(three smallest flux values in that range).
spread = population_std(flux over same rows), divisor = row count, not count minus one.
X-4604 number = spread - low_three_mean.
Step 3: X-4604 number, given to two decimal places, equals -3.80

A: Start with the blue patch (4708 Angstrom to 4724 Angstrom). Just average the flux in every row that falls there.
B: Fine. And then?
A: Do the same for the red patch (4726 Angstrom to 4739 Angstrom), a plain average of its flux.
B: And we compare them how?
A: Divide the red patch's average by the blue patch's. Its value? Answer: 0.98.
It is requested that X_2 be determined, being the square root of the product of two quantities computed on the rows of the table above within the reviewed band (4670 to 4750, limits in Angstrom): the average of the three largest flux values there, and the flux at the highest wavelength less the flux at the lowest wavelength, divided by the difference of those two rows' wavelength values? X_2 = 0.00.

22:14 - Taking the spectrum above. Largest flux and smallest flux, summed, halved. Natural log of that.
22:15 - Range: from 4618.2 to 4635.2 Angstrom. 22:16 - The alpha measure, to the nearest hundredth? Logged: 1.48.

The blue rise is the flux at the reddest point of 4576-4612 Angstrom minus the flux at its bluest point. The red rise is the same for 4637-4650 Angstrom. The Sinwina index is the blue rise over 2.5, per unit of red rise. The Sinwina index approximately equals 1.0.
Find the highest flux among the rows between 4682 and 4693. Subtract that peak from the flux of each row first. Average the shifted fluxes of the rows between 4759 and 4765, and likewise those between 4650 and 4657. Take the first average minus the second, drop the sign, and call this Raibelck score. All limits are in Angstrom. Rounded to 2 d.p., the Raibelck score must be 0.49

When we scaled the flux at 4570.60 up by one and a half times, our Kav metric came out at 6.2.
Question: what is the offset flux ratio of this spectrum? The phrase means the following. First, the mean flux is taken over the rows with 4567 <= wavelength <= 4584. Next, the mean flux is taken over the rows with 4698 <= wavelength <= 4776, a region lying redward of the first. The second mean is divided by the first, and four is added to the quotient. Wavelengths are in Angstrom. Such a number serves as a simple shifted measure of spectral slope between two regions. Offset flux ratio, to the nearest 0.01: 5.02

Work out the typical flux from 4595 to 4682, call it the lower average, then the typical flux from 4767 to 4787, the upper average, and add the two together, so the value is 8.0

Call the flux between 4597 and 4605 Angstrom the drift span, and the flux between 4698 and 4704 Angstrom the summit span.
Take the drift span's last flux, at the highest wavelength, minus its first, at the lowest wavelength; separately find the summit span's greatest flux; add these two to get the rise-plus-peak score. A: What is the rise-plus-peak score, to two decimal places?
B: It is 4.59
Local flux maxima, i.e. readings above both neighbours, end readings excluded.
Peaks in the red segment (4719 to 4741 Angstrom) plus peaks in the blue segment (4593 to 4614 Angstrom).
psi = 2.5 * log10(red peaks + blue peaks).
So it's 1.2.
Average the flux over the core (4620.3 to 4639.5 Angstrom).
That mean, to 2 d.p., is 4.36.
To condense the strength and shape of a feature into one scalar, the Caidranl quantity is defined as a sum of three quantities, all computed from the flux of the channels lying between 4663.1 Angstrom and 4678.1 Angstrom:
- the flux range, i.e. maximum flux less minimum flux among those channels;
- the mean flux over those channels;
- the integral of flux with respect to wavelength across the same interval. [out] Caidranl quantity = 71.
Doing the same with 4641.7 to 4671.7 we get 135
